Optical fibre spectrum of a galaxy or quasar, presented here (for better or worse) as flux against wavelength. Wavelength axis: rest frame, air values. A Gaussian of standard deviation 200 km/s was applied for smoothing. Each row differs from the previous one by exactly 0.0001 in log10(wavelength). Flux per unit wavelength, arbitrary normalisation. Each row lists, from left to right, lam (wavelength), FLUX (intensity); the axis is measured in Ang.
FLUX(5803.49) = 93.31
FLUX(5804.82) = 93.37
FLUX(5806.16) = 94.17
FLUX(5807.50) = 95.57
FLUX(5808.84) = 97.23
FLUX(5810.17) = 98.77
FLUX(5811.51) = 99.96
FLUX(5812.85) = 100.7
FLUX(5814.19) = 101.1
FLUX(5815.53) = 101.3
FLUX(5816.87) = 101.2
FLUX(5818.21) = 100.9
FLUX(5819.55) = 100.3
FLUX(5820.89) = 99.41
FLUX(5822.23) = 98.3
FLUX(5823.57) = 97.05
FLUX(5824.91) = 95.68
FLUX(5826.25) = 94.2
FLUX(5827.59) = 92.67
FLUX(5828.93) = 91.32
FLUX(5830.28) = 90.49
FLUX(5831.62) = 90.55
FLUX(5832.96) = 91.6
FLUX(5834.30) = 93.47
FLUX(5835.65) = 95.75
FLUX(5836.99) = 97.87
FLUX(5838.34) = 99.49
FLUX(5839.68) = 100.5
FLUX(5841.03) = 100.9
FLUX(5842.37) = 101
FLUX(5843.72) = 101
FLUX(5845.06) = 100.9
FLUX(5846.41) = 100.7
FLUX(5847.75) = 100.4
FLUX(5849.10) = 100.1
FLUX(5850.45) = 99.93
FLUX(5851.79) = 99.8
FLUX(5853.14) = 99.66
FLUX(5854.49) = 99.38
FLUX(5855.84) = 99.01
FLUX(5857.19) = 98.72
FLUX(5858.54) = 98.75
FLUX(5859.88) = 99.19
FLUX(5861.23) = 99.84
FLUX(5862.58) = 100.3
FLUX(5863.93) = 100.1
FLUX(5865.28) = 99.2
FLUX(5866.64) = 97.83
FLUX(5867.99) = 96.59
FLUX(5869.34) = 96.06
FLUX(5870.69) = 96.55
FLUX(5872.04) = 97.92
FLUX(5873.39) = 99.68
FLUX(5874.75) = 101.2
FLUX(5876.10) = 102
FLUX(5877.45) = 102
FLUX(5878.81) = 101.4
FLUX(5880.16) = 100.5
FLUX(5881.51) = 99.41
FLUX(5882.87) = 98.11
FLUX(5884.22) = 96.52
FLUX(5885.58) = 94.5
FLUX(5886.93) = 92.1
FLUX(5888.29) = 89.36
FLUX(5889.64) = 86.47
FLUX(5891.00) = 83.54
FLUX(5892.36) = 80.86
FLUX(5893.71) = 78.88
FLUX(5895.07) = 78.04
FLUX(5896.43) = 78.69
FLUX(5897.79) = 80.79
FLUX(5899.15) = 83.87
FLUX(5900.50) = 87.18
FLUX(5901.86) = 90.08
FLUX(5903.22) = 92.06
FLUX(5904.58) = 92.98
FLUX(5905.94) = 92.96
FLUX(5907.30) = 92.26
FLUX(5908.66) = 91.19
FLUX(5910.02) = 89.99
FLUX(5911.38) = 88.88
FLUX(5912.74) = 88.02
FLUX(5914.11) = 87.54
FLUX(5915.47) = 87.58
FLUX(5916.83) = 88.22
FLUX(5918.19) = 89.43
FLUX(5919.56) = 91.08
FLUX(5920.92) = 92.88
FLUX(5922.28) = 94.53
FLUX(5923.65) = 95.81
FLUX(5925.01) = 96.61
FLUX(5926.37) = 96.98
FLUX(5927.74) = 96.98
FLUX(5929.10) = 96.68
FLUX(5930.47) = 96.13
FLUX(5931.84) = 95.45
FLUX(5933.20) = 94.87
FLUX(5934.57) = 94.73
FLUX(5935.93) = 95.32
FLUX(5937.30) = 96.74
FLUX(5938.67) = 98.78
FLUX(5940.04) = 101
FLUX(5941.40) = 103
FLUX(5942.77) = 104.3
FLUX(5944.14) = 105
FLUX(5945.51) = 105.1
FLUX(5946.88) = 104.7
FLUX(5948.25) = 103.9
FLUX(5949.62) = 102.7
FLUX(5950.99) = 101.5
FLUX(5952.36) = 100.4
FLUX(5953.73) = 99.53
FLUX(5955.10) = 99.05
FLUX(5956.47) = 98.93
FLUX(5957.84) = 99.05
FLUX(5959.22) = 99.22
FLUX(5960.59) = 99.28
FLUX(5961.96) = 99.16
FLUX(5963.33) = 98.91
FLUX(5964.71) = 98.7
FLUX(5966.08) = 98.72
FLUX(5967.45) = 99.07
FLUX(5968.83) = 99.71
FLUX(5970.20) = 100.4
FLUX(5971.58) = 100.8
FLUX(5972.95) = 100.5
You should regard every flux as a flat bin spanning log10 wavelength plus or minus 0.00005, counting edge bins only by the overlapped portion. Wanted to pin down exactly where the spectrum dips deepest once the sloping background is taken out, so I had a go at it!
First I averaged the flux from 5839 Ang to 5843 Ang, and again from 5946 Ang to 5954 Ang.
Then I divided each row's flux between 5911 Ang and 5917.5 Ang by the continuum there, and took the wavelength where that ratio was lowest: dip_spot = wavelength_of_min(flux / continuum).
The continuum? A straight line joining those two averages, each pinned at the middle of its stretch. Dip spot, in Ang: 5914.11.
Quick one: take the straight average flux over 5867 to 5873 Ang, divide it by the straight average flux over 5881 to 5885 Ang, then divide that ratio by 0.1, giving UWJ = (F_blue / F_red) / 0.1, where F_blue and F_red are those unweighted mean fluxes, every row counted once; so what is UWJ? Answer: 9.9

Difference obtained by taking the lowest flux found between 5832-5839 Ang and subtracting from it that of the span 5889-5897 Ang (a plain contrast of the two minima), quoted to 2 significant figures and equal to 14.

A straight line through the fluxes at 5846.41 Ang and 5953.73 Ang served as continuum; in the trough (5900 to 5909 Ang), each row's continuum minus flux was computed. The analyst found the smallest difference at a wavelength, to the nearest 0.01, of 5904.58 Ang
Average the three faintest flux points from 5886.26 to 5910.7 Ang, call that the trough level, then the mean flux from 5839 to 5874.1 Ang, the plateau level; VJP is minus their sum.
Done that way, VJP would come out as -178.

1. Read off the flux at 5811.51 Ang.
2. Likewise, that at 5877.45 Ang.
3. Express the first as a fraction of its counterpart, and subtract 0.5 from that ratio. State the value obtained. 0.48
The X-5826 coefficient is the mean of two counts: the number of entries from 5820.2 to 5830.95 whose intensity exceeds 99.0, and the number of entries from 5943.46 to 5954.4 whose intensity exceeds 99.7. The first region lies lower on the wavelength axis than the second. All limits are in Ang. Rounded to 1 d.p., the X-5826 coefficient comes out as 4.0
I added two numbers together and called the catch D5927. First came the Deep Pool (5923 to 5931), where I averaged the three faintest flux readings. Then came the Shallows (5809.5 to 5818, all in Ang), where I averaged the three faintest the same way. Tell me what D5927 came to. 196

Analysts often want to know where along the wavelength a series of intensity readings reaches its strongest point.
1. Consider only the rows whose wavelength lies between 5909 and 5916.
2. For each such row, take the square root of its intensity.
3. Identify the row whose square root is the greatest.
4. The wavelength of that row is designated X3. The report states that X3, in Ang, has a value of 5910.02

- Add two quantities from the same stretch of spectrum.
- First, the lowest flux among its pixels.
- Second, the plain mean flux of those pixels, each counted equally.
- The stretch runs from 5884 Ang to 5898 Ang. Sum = 163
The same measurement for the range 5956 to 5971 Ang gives 198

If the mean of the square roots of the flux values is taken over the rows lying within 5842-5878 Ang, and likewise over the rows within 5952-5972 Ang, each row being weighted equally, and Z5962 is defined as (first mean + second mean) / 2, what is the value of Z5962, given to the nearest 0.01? 9.97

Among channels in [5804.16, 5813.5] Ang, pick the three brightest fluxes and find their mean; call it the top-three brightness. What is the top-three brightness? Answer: 100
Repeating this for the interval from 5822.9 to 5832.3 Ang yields 96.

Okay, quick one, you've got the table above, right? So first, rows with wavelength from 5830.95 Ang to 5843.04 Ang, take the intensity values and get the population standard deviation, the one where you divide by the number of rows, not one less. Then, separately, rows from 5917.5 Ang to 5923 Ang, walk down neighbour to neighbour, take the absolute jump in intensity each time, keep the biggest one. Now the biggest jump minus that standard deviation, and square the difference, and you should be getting 4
